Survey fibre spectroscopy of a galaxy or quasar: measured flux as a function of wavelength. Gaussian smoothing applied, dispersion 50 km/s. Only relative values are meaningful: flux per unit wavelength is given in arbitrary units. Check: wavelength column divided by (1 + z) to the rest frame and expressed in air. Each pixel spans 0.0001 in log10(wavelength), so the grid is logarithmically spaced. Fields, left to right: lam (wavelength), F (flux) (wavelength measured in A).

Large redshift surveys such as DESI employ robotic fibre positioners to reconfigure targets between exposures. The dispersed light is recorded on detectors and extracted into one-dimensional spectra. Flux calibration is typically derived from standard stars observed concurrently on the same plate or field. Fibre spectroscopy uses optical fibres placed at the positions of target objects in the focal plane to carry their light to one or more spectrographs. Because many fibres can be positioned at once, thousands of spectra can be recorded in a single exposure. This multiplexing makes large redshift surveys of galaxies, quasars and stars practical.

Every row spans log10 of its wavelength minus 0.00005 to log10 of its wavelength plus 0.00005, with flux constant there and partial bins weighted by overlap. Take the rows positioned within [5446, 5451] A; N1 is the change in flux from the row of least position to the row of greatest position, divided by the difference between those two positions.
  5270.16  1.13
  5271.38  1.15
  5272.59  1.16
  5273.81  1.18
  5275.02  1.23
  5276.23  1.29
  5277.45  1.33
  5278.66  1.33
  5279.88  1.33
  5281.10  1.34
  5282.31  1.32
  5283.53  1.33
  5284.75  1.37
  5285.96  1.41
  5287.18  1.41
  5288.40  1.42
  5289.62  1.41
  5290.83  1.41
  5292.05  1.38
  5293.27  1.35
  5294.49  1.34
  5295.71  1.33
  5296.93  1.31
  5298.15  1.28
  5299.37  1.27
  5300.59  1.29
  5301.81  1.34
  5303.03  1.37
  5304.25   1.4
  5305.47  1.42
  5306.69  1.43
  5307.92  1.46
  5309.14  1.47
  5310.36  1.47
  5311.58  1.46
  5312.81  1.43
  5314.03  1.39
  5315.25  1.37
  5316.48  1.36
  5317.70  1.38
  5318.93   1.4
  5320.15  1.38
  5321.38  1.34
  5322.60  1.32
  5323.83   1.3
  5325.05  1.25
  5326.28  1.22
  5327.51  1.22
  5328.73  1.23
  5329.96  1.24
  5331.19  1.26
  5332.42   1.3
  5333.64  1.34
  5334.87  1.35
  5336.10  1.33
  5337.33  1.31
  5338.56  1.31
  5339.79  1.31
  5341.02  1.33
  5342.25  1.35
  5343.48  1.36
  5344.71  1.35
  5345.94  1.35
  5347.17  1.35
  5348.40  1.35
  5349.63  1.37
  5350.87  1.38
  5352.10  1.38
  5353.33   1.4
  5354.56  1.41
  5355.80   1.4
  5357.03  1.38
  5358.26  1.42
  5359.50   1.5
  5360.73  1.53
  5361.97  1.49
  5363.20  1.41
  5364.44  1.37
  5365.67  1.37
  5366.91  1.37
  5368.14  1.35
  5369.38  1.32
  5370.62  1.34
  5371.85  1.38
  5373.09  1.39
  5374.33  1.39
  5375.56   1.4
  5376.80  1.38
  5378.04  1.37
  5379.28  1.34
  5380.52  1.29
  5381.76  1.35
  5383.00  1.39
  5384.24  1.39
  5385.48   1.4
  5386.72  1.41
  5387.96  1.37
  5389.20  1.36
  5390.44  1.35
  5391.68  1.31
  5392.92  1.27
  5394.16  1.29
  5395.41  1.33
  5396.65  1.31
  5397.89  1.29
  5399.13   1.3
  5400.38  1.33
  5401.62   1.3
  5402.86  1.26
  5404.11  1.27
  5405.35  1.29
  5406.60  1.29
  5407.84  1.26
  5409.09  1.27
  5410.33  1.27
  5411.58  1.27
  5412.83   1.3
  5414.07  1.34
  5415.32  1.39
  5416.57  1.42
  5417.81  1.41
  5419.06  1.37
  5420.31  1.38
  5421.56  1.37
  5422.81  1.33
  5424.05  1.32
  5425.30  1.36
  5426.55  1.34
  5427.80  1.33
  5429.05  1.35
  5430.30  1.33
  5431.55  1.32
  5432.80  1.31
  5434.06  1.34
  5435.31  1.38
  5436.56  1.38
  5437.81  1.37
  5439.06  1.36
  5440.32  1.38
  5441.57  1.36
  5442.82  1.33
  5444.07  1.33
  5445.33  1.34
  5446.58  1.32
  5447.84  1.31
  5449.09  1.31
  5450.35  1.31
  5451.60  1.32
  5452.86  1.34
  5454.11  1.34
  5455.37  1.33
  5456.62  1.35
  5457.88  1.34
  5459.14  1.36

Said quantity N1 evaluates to -0.003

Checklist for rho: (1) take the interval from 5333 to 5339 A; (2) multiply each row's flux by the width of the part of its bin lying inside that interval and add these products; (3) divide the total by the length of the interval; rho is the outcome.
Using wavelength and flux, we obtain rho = 1.33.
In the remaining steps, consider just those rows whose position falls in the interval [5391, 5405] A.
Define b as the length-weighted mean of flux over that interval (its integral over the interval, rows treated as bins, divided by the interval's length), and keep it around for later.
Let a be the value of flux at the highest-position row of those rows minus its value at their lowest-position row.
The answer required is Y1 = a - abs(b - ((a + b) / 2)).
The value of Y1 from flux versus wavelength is -0.71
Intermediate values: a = -0.04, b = 1.297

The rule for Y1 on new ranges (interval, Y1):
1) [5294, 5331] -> -0.82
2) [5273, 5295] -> -0.43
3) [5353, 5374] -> -0.72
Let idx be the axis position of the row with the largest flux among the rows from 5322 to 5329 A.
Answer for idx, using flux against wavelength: 5322.60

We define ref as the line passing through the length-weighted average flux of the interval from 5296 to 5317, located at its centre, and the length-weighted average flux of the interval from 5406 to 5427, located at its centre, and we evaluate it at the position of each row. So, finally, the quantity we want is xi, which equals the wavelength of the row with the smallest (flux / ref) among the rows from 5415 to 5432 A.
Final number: 5424.05 A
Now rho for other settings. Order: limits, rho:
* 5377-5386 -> 1.36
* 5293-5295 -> 1.34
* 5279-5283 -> 1.33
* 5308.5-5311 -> 1.47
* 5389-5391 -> 1.35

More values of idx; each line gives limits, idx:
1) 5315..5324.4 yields 5318.93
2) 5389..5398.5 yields 5389.20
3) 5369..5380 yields 5375.56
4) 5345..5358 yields 5354.56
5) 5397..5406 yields 5400.38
